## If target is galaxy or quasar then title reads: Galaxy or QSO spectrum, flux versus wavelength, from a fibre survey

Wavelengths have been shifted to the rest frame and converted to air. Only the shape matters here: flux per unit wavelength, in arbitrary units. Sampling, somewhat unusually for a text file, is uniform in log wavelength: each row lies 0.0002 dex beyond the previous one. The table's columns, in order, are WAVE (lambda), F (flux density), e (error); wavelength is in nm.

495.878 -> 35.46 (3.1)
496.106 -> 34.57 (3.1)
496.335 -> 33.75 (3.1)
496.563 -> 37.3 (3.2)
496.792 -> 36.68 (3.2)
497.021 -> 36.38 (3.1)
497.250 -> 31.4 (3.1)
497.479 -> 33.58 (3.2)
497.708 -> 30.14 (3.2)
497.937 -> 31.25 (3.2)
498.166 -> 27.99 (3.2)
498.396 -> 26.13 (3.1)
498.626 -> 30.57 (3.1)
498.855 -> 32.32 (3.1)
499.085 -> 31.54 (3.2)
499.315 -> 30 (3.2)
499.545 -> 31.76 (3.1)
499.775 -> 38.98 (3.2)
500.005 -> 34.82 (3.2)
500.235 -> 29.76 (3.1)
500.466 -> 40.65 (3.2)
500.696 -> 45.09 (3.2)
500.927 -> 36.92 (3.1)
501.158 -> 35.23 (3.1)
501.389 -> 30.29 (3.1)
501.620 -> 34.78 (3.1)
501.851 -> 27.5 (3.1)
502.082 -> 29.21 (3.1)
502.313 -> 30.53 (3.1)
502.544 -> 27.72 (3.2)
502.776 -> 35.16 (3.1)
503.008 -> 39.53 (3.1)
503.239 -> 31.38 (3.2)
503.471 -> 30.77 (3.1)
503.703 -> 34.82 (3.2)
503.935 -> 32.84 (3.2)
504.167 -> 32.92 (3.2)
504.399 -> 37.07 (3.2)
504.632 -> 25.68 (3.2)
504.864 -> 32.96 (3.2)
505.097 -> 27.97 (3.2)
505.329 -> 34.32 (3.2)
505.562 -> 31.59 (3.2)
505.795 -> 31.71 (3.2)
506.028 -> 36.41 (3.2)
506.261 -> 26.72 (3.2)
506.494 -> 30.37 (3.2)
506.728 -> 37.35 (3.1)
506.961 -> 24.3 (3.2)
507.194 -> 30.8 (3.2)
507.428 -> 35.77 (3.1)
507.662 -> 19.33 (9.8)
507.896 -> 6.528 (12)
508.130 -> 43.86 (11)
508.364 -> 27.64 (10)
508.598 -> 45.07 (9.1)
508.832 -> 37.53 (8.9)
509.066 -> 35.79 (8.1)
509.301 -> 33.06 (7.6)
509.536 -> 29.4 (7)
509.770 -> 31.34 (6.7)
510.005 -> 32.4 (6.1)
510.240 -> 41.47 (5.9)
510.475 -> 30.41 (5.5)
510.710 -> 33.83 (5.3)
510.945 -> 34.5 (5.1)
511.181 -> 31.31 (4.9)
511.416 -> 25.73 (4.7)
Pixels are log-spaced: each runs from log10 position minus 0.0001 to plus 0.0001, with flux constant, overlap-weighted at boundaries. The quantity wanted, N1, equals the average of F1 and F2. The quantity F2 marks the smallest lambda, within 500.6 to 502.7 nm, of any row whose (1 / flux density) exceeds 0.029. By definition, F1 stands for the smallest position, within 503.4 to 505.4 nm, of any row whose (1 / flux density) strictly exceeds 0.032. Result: 502.43 nm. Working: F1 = 503.471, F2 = 501.389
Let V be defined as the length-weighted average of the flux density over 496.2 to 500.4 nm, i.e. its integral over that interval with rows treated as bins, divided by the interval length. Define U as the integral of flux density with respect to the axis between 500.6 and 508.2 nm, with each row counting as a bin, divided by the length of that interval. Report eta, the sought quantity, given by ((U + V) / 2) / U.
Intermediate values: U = 31.6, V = 32.6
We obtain 1.02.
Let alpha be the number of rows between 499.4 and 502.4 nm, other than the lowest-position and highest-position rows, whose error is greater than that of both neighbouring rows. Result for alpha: 0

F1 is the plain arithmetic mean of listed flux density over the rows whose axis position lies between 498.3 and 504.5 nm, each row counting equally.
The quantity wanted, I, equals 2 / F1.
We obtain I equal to 0.0601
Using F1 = 33.3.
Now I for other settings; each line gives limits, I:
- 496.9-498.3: 0.0629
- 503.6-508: 0.0667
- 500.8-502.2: 0.0619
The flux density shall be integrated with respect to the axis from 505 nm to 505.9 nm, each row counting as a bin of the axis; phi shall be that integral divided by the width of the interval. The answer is 31.5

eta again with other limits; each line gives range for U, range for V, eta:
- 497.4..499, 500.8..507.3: 1.03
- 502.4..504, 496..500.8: 1.01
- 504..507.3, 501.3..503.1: 1.00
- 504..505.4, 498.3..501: 1.04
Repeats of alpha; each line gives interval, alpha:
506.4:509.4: 1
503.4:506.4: 0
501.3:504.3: 2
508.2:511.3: 0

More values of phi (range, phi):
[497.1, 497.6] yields 32.7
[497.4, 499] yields 30.2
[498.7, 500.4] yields 32.9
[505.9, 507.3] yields 31.0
